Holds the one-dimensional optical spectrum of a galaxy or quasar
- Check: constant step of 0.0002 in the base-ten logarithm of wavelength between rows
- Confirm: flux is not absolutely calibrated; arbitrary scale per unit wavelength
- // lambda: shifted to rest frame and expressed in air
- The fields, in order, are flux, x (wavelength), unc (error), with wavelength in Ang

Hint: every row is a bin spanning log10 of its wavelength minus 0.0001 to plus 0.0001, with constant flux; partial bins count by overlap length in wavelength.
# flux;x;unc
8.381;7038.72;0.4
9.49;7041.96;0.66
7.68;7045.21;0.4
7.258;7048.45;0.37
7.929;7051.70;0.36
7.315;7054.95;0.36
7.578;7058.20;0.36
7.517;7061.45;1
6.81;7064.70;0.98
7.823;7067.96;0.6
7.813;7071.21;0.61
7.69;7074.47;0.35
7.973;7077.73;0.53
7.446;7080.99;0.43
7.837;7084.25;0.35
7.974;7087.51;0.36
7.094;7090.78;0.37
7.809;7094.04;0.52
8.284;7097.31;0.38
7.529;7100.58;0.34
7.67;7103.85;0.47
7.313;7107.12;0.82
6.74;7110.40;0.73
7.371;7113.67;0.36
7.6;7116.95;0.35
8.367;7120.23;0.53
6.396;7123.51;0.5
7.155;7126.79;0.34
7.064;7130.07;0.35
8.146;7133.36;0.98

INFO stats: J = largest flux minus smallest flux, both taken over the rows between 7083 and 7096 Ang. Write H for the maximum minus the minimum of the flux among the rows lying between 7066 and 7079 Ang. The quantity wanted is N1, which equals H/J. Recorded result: 0.3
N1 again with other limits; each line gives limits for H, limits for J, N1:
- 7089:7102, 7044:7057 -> 1.8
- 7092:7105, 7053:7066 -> 1.0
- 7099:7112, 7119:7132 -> 0.5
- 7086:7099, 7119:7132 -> 0.6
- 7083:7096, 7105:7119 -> 1.0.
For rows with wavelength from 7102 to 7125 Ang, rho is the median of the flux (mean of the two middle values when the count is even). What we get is 7.4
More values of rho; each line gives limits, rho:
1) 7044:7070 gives 7.5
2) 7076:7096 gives 7.8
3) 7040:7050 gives 7.7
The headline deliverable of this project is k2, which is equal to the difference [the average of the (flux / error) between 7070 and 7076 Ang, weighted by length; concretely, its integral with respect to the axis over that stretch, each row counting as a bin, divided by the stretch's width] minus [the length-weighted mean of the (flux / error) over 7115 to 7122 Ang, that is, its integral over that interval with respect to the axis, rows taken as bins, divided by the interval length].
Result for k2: -1.1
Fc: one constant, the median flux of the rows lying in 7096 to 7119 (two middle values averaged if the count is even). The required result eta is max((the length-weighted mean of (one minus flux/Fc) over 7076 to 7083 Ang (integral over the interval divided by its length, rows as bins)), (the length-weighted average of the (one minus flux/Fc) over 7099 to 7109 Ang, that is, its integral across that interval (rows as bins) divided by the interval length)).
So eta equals 0.006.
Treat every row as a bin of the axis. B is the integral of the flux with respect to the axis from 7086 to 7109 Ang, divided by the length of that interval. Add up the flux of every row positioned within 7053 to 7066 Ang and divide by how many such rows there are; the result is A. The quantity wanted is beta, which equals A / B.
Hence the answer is 0.95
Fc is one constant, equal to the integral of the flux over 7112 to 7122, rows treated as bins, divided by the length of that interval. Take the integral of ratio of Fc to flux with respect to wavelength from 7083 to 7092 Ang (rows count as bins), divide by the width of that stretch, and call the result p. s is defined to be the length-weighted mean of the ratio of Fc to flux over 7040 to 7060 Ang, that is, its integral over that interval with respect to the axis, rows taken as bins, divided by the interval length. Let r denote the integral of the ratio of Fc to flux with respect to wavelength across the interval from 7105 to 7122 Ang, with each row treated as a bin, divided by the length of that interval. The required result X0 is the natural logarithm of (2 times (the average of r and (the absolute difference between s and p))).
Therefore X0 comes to 0.06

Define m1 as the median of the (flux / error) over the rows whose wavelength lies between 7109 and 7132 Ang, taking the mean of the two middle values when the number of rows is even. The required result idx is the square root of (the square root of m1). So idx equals 2.12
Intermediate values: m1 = 20.2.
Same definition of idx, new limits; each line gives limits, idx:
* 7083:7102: 2.17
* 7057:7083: 1.94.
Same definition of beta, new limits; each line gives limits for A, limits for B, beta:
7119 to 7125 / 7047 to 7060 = 0.98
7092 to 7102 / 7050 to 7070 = 1.05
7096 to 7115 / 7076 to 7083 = 0.97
